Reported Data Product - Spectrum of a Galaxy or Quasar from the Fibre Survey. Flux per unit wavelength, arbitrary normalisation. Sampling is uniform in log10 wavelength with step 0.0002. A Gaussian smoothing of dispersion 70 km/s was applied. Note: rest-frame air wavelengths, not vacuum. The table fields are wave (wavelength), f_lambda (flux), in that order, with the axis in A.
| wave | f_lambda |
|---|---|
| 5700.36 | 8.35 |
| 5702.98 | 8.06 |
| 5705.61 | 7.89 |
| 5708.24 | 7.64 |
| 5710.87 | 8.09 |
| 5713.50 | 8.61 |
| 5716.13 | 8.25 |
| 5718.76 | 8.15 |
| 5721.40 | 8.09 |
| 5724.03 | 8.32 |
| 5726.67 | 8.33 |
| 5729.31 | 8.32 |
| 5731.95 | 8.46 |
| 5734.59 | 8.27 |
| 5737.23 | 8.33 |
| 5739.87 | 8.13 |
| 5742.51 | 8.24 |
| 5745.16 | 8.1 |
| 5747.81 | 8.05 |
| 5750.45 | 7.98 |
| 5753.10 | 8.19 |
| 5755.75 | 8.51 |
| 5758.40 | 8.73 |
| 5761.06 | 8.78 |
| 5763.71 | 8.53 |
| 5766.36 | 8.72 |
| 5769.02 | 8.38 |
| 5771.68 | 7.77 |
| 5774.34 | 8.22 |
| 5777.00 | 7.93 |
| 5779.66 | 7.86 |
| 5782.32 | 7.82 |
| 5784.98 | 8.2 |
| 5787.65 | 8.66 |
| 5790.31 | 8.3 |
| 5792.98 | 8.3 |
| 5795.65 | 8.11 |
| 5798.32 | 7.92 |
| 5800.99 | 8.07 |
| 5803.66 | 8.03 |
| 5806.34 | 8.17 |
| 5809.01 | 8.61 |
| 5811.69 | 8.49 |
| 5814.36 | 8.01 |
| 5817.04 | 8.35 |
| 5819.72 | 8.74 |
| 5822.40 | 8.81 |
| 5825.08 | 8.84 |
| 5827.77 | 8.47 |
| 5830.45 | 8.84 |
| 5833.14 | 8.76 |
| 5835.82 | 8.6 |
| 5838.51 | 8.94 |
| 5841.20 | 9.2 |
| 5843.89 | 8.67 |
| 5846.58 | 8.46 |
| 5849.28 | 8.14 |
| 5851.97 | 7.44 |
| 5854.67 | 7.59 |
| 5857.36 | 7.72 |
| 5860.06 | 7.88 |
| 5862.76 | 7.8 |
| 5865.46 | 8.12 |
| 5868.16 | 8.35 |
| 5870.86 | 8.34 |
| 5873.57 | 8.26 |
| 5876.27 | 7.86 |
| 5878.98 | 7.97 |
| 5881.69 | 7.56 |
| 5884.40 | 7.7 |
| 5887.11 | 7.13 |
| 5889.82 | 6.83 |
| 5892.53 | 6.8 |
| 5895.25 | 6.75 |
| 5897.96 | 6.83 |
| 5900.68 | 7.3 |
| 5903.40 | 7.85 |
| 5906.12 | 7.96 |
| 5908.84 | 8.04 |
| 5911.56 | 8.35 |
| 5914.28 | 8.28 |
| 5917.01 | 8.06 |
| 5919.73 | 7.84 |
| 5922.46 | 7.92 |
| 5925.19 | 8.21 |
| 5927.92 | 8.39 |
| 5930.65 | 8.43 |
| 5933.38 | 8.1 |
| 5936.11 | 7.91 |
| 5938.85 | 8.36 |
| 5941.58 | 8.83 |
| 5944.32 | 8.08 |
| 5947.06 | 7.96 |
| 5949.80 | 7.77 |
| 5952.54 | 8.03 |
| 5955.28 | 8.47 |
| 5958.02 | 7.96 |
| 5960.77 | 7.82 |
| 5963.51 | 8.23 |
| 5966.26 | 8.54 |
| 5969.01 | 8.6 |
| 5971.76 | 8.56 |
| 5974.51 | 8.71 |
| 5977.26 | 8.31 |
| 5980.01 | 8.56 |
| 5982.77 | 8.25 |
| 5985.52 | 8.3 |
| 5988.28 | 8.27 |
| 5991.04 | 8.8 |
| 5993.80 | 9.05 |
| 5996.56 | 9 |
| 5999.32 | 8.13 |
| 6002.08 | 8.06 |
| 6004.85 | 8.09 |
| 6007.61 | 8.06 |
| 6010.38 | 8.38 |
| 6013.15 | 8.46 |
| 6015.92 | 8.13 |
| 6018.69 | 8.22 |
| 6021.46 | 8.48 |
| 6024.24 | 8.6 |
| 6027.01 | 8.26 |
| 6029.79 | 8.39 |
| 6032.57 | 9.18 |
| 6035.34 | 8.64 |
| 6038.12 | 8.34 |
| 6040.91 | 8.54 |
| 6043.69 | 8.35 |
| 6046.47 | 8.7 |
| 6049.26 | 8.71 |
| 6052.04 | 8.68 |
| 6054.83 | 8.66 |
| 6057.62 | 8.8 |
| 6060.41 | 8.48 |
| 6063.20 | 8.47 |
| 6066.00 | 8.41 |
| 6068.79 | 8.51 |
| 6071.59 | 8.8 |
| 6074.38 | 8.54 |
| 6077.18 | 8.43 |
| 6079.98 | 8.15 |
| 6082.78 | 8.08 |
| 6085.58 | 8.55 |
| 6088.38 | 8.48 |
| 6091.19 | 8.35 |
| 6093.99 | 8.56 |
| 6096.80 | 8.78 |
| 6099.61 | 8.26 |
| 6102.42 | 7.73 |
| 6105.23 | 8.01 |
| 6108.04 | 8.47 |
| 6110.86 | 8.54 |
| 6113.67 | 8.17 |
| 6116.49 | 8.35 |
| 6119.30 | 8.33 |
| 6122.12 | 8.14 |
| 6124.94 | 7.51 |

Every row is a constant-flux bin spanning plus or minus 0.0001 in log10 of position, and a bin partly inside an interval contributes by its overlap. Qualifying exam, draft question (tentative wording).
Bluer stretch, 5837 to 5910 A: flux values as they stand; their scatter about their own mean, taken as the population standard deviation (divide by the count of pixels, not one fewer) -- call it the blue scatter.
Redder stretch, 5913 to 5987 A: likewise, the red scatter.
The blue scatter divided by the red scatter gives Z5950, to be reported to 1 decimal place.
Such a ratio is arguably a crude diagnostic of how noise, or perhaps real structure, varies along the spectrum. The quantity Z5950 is 2.2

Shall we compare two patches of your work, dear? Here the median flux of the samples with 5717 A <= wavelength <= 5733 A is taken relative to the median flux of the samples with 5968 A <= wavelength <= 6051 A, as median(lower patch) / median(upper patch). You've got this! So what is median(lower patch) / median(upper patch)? 0.99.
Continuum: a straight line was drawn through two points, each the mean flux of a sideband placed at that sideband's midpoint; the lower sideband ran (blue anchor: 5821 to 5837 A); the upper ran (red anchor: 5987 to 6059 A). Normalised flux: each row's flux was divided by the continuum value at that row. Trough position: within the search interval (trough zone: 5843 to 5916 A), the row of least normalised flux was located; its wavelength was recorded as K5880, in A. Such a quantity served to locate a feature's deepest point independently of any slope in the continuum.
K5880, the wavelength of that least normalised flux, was 5895.25 A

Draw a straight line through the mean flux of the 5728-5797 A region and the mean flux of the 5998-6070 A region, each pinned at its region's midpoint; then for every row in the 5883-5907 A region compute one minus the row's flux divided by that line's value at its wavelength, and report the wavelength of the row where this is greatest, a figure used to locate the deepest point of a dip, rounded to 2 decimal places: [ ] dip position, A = 5895.25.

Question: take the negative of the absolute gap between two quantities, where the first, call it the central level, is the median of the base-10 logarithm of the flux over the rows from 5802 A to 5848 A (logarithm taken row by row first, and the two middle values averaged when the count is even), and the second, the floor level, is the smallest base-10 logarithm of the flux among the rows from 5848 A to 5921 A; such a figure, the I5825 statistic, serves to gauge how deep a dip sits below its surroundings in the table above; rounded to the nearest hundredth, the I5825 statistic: -0.11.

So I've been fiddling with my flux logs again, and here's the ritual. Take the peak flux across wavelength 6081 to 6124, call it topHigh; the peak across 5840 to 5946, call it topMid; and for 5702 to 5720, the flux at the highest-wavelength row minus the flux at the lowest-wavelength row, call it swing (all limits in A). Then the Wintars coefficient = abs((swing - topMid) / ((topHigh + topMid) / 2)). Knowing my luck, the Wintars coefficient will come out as 1.01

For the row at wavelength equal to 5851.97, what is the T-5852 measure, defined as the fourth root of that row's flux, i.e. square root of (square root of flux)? 1.65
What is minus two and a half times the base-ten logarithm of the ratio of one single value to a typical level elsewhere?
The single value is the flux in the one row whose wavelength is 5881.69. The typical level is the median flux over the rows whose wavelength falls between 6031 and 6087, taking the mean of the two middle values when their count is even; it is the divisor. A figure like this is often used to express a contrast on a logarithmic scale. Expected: 0.132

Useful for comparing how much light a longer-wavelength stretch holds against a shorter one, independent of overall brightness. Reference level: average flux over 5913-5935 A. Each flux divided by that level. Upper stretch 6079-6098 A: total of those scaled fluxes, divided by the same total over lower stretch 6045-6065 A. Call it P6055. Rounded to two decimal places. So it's 0.97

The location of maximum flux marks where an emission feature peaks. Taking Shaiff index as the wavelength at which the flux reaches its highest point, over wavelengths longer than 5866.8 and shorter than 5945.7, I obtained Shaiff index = 5941.58 A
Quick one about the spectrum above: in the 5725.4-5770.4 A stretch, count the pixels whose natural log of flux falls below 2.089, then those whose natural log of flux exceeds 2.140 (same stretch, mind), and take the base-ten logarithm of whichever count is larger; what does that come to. 0.70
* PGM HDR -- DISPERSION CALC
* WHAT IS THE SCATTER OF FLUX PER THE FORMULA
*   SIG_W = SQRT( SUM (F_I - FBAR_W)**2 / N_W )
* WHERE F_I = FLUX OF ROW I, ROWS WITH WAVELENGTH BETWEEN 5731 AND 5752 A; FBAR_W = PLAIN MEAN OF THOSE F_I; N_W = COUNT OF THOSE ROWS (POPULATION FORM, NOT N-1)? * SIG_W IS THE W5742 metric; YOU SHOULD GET 0.15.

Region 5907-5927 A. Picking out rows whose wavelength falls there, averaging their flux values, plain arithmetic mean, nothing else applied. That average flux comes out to 8.10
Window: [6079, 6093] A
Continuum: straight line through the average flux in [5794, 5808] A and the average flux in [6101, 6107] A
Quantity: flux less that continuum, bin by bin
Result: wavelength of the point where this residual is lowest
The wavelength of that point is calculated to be 6082.78 A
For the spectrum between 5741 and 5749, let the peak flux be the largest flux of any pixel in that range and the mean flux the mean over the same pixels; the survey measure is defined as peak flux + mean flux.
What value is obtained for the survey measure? 16.4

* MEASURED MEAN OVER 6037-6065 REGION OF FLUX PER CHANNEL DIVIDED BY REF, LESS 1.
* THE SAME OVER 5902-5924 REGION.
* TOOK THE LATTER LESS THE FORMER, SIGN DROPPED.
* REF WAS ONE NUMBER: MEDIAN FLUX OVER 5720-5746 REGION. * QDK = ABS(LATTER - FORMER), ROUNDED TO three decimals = 0.065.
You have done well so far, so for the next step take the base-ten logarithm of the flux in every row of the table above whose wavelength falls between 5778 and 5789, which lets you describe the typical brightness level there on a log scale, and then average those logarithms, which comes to 0.910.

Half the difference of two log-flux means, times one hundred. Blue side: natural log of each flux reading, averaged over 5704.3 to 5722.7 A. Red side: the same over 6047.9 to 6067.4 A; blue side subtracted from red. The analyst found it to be 3.0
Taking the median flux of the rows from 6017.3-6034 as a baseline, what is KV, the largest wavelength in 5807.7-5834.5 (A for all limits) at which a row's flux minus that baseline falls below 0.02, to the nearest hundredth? 5817.04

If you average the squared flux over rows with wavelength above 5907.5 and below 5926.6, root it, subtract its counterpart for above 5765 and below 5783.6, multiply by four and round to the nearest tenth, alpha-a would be 0.0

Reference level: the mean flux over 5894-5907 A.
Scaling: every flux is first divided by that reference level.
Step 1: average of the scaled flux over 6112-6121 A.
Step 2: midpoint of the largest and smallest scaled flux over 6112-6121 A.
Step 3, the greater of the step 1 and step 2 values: 1.13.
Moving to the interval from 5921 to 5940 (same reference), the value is 1.12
